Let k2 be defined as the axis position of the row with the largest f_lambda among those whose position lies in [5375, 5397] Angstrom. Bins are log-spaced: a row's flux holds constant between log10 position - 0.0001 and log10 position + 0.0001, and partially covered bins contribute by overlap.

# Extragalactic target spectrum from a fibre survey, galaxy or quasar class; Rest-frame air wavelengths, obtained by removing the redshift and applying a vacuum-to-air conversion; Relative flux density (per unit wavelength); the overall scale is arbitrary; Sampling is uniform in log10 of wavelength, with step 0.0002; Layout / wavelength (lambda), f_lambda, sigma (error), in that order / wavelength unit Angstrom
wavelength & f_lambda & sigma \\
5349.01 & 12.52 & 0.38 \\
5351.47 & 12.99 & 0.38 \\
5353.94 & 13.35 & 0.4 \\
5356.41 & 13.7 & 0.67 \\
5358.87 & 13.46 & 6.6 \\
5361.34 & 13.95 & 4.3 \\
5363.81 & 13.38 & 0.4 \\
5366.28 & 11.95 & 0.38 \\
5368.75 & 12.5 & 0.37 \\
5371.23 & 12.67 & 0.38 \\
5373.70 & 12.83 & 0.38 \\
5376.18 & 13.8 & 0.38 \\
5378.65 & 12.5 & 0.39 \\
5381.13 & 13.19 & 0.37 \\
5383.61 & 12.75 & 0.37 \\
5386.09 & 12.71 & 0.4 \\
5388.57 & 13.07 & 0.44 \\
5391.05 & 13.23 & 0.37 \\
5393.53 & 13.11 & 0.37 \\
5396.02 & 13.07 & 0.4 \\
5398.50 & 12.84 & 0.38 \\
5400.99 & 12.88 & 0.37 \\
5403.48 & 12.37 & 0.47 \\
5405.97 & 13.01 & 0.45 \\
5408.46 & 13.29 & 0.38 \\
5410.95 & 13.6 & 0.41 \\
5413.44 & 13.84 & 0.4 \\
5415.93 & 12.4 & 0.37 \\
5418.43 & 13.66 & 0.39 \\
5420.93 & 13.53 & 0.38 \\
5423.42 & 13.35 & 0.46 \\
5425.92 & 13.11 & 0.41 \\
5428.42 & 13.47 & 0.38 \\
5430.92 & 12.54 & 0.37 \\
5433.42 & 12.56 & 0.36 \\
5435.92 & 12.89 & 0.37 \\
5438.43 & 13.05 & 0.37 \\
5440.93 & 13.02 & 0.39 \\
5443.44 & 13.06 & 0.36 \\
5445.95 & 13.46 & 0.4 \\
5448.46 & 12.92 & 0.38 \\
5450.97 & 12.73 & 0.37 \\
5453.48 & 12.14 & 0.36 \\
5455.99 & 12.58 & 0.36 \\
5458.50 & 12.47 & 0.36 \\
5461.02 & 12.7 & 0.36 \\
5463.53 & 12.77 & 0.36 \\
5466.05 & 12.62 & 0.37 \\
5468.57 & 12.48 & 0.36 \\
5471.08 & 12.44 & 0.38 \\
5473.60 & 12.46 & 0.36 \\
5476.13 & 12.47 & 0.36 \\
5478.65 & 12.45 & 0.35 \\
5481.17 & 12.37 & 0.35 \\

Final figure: 5376.18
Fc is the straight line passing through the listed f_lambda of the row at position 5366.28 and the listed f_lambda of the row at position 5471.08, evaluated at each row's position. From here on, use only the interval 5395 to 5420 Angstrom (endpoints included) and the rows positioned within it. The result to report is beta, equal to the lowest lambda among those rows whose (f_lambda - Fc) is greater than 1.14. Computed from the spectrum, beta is 5408.46 Angstrom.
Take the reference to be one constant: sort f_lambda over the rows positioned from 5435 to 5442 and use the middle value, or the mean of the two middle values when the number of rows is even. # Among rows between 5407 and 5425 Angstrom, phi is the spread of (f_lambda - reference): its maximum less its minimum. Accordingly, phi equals 1.4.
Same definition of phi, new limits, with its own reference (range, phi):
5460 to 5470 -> 0.3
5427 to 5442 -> 0.9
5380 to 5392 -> 0.5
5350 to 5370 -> 2.0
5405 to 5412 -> 0.6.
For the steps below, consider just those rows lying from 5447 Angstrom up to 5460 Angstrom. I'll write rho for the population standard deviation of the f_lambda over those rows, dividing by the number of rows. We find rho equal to 0.26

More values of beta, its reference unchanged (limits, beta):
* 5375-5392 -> 5376.18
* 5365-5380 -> 5376.18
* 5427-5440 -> 5428.42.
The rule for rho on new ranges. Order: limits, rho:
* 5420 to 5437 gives 0.38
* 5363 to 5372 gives 0.51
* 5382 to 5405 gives 0.25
